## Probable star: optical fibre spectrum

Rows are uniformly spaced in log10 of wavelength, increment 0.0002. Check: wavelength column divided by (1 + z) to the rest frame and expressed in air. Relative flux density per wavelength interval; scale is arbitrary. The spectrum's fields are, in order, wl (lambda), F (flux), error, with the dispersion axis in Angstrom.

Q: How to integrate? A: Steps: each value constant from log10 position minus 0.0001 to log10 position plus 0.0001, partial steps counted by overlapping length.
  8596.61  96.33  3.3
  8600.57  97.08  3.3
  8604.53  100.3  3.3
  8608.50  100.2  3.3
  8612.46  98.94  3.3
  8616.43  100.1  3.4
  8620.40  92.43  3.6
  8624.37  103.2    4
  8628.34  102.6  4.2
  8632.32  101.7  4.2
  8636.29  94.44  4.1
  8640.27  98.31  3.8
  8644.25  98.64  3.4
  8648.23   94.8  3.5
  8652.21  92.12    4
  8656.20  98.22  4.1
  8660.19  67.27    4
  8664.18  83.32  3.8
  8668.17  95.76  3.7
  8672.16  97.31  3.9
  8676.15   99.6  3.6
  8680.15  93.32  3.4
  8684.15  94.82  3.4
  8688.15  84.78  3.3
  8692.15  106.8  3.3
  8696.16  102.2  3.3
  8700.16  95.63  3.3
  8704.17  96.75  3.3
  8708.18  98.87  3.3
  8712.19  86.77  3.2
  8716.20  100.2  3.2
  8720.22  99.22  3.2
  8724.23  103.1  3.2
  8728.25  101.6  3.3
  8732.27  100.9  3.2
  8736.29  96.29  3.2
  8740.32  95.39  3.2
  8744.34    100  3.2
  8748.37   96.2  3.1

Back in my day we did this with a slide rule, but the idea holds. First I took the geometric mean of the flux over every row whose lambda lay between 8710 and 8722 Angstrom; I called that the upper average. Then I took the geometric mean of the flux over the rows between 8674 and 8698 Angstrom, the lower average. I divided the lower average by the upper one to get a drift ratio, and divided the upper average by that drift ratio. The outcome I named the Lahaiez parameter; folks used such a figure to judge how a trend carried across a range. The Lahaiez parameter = 94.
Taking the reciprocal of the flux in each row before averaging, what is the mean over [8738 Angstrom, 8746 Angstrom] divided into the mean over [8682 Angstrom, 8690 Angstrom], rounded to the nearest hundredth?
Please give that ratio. 1.09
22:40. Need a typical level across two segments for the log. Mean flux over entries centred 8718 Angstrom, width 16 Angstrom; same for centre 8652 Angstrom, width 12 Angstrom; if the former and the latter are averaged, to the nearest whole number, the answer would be 96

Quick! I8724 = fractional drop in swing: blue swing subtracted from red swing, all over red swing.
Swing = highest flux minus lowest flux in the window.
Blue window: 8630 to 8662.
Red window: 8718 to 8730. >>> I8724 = -7.9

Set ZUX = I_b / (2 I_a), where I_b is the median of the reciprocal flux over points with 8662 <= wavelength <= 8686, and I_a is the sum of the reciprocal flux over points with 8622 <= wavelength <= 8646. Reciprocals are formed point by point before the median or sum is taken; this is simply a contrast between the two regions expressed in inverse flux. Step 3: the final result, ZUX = 0.0872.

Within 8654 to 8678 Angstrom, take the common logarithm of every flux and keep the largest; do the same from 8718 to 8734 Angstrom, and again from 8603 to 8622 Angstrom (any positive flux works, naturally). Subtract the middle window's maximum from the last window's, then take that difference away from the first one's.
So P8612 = 2.01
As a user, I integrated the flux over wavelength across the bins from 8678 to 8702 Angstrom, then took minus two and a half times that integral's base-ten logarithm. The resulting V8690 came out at -8.41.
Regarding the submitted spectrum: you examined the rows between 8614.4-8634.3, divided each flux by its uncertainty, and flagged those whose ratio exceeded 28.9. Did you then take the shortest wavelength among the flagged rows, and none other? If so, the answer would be 8616.43 Angstrom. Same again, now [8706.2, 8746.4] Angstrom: 8708.18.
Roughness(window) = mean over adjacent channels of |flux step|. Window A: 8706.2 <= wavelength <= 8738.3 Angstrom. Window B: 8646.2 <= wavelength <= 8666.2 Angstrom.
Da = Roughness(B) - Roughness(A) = 9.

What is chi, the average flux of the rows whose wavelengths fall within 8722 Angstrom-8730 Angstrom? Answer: 102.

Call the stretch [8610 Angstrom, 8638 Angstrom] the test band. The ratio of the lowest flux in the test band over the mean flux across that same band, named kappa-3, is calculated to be 0.93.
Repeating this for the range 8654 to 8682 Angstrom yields 0.74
